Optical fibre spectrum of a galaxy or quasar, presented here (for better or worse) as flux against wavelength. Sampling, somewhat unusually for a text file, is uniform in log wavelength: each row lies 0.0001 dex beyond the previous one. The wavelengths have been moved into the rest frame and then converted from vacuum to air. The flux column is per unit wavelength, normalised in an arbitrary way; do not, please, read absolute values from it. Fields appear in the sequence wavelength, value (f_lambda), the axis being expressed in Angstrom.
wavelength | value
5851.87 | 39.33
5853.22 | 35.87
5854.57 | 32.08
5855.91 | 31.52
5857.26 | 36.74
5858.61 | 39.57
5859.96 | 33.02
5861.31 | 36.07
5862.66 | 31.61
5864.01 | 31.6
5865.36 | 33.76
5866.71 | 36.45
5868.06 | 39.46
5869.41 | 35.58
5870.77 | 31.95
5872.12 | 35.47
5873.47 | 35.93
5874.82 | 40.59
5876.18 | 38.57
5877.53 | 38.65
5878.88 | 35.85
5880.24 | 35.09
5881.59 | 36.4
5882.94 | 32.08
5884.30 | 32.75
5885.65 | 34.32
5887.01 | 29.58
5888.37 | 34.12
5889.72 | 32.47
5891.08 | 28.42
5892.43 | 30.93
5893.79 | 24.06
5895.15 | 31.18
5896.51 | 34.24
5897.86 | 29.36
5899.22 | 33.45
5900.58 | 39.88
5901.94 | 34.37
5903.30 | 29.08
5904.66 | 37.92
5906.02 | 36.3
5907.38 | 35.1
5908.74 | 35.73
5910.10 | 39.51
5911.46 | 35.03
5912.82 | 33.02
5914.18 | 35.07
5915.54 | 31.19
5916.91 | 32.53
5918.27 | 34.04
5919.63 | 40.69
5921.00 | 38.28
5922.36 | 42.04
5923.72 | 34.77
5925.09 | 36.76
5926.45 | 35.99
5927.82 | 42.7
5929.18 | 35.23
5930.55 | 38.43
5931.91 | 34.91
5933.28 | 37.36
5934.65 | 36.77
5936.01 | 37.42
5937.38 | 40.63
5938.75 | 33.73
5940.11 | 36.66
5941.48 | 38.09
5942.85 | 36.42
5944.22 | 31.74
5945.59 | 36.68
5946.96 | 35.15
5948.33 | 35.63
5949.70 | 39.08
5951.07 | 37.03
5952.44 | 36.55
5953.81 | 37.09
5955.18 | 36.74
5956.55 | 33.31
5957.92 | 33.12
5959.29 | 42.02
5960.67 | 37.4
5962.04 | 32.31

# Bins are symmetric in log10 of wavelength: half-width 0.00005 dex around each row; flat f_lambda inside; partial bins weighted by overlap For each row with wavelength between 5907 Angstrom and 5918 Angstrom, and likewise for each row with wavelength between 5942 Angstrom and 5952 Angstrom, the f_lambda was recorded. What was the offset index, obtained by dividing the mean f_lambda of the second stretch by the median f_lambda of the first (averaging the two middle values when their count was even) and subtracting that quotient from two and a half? 1.47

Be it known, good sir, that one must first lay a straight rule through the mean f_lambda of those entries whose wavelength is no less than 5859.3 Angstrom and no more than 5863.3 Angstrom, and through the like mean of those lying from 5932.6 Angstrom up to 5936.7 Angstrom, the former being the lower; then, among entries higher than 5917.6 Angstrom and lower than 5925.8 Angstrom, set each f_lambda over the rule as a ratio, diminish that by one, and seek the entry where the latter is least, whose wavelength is 5918.27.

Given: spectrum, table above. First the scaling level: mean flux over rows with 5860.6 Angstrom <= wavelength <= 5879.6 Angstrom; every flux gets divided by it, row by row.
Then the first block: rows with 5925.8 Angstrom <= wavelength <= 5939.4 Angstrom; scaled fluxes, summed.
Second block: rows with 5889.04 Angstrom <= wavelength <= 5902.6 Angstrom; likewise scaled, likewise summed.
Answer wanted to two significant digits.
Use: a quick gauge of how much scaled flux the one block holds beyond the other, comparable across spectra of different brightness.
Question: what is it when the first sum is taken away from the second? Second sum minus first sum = -1.5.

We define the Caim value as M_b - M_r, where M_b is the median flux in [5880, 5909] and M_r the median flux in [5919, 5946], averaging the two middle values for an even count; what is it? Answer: -3.0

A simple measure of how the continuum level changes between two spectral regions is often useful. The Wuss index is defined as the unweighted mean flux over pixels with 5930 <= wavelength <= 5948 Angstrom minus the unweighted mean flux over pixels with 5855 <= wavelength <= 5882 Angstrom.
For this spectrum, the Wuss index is 0.8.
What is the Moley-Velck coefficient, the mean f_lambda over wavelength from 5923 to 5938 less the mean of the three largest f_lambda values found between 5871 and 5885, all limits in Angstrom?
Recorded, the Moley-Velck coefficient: -1.9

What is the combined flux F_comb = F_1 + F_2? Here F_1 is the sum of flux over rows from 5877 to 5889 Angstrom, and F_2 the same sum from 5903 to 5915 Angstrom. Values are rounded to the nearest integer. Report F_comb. 626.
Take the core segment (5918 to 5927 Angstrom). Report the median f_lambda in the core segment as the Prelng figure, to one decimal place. 36.8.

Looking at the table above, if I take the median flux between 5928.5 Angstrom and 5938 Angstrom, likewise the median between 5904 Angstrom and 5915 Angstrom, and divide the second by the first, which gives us 0.948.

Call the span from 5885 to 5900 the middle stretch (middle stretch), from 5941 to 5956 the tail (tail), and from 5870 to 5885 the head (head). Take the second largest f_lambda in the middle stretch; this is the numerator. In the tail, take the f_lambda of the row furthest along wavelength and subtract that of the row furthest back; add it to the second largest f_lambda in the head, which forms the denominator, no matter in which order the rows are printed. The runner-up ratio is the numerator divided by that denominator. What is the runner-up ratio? 0.92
